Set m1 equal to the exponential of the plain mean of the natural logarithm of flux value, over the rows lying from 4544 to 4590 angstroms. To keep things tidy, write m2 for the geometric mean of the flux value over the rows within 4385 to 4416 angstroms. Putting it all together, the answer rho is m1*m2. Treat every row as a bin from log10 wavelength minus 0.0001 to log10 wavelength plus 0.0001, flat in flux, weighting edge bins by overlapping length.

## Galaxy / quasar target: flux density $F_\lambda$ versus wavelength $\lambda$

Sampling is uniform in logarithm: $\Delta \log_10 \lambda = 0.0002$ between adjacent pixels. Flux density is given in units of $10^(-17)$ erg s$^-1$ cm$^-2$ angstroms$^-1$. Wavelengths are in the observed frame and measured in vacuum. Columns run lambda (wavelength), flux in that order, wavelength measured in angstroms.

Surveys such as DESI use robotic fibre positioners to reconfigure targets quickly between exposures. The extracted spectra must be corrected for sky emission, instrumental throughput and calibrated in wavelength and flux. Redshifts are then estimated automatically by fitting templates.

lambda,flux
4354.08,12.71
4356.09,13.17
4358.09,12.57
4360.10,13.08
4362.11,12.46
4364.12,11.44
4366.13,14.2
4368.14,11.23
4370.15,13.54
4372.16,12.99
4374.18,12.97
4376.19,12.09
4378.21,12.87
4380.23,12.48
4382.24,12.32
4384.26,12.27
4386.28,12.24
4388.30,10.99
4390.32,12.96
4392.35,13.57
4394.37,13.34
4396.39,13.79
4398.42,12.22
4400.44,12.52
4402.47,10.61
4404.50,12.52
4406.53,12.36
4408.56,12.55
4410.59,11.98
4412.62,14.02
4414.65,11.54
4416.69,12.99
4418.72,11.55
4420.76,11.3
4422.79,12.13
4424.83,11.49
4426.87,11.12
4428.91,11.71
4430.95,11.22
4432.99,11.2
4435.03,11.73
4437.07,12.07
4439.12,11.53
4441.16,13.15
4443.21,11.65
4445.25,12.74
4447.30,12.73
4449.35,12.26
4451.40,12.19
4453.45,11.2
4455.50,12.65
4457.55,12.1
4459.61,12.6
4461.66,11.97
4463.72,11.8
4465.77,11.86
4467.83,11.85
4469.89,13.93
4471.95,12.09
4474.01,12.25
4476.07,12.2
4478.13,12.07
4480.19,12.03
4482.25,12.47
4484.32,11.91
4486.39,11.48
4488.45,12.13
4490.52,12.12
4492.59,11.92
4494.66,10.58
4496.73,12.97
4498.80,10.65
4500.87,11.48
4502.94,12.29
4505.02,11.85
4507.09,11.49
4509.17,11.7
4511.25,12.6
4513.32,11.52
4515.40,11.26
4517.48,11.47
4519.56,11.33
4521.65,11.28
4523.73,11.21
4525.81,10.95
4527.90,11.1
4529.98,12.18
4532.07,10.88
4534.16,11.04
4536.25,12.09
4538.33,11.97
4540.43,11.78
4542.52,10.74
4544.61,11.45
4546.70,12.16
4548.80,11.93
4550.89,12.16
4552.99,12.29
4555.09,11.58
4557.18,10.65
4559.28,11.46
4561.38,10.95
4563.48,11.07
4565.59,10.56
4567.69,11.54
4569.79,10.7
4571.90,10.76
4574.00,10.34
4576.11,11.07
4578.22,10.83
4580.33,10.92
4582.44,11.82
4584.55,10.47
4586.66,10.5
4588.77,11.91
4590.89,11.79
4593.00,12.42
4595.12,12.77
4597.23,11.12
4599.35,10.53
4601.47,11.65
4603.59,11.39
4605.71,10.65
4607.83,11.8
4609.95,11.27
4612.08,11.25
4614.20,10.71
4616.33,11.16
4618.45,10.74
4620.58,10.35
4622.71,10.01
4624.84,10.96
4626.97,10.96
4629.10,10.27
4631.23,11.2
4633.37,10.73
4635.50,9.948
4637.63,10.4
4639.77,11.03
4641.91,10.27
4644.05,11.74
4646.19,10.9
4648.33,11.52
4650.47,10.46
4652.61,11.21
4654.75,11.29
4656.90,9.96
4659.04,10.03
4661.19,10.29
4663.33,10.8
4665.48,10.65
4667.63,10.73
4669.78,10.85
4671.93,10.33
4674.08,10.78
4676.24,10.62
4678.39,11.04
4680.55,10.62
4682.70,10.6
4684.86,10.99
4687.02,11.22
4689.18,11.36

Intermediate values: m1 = 11.2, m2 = 12.4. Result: 140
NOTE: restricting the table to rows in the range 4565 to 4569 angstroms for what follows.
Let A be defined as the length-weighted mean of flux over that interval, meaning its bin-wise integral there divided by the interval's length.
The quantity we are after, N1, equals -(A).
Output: -11.1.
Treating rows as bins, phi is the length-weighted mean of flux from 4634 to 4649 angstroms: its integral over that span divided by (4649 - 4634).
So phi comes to 10.8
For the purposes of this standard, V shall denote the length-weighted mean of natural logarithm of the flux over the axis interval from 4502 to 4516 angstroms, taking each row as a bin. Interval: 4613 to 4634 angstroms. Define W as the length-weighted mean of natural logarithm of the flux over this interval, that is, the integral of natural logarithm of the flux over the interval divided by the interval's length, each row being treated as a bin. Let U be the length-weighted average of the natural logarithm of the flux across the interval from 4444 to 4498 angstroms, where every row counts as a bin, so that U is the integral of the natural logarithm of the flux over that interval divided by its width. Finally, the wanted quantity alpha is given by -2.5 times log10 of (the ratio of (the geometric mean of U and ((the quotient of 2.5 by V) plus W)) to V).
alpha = -0.18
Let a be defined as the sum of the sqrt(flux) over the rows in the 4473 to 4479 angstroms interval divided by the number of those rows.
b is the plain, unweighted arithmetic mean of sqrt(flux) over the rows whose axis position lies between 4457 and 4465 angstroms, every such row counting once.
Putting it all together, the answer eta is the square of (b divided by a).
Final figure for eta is 1.00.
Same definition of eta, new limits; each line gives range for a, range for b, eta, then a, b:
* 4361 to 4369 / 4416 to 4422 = 0.97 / 3.51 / 3.45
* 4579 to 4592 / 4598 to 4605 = 1.00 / 3.35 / 3.34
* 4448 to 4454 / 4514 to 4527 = 0.95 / 3.45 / 3.35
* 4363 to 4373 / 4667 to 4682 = 0.85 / 3.56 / 3.27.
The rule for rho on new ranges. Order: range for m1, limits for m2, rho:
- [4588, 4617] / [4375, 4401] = 144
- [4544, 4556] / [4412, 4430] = 143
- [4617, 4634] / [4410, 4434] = 126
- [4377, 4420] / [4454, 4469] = 151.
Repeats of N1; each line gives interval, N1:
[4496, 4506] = -11.8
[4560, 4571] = -11.0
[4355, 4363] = -12.8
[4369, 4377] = -12.9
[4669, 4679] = -10.7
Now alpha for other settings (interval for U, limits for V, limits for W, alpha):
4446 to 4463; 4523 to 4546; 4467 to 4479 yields -0.22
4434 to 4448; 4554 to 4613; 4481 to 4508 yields -0.22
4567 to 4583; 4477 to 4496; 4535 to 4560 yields -0.17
